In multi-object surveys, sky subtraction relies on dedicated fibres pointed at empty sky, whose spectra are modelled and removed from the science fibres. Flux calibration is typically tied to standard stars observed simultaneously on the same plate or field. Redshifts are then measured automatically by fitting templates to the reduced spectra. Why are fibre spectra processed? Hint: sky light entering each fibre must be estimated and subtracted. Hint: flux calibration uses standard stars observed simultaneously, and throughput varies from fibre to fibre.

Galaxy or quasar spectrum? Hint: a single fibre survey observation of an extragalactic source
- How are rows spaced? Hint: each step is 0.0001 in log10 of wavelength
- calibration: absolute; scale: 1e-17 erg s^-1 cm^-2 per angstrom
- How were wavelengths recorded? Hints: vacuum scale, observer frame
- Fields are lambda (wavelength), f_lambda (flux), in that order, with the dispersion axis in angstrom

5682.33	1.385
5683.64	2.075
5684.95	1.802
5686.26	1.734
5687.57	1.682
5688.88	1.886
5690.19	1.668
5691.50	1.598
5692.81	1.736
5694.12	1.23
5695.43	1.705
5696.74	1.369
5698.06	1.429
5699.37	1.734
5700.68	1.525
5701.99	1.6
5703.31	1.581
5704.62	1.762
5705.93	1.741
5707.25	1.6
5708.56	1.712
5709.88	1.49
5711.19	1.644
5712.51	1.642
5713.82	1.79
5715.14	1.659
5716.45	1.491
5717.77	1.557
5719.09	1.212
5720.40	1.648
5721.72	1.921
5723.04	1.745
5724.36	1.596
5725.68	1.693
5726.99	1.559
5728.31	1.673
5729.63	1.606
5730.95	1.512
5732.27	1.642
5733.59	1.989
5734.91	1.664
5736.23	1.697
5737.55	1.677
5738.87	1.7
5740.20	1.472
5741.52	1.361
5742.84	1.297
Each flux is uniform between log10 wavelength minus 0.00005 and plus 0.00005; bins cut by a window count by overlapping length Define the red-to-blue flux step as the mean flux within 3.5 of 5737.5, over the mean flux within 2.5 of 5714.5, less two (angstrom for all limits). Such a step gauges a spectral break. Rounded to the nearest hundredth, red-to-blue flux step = -1.00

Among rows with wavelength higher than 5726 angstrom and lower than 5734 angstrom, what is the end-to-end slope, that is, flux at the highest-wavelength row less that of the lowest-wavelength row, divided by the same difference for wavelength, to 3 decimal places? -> 0.065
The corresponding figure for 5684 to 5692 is -0.031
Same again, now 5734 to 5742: -0.046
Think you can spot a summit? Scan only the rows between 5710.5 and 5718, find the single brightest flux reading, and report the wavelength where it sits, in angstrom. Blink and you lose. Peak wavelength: 5713.82 angstrom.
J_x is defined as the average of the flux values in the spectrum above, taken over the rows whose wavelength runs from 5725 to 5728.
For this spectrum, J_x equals 1.63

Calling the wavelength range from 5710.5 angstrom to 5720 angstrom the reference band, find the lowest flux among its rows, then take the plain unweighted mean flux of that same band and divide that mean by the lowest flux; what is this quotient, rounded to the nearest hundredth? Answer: 1.30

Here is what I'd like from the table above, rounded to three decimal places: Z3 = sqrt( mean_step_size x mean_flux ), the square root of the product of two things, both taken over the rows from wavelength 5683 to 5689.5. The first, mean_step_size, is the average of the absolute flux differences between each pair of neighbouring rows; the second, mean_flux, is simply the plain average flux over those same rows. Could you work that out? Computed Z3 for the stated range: 0.523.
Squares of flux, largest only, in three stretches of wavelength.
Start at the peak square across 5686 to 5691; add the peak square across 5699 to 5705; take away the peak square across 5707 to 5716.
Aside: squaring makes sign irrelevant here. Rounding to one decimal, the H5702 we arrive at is 3.5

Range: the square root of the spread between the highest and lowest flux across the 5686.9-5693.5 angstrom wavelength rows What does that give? 0.54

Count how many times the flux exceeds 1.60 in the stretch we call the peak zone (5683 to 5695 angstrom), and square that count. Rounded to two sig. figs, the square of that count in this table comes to 49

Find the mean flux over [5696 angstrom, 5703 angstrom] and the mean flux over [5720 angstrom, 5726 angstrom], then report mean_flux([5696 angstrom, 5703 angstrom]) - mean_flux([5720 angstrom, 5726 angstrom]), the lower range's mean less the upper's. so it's -0.19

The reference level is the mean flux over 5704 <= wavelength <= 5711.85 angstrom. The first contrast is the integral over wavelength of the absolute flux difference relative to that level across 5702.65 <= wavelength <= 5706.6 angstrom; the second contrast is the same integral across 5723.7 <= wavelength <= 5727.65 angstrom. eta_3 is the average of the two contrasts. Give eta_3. 0.30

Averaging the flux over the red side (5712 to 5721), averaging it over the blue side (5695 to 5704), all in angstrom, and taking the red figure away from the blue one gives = -0.01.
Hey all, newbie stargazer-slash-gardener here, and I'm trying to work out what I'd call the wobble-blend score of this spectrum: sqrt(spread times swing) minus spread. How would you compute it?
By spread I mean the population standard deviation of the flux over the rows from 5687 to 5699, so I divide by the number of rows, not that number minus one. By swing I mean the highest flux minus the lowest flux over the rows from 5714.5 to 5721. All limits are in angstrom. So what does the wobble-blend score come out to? 0.100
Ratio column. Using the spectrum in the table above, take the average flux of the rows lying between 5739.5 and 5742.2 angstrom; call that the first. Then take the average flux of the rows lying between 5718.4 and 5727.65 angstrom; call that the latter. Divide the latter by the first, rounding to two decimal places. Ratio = 1.15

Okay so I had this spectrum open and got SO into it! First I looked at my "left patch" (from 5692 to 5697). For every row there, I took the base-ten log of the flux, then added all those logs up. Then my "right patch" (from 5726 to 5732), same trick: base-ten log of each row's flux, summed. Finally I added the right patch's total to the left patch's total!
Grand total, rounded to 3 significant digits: 1.50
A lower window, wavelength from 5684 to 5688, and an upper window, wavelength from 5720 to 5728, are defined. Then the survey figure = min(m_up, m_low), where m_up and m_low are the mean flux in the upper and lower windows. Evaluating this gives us 1.69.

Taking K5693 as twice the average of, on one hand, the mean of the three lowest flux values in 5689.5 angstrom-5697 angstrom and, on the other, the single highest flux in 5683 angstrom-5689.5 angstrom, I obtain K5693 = 3.47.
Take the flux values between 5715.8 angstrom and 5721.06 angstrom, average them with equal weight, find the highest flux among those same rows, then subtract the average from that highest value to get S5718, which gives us 0.171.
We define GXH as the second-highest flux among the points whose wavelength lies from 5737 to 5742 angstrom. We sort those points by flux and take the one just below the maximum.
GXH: 1.677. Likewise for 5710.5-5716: 1.659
